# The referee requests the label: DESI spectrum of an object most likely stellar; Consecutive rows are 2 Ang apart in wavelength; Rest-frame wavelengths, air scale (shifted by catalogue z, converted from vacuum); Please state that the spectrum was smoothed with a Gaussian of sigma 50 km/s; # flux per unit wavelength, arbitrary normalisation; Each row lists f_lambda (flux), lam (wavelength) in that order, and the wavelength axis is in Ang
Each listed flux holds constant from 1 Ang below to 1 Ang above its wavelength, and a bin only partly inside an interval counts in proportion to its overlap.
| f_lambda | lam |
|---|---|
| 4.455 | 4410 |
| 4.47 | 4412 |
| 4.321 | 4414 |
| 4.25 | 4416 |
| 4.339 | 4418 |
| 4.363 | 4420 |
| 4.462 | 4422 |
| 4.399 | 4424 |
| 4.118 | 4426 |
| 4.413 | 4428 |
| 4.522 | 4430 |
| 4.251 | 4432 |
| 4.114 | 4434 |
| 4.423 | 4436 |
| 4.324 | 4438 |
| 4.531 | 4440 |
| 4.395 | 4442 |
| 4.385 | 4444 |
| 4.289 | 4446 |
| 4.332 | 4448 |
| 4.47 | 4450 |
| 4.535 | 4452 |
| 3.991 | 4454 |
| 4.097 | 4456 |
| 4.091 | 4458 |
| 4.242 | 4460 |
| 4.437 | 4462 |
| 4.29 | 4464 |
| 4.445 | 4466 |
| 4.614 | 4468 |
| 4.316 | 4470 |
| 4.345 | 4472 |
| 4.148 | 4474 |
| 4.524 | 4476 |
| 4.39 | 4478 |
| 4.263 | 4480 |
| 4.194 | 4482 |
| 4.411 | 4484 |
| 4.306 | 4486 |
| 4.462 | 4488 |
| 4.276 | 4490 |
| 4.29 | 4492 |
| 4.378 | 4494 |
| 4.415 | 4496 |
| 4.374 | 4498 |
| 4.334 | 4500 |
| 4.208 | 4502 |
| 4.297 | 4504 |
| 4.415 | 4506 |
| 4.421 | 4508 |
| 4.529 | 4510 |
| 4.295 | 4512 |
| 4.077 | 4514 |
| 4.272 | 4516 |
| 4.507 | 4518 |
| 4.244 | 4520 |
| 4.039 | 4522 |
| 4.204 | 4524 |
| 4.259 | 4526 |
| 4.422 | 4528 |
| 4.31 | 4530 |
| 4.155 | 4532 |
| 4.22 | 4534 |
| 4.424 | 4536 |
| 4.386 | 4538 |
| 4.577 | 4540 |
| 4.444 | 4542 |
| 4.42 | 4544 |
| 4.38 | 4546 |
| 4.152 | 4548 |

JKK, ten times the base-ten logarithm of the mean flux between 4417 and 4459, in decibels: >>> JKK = 6.36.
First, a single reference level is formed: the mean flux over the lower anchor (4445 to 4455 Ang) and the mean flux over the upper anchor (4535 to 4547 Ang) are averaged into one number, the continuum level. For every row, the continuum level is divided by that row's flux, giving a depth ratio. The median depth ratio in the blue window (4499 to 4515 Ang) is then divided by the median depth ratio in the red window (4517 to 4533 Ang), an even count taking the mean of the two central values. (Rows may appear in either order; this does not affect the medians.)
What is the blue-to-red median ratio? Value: 0.99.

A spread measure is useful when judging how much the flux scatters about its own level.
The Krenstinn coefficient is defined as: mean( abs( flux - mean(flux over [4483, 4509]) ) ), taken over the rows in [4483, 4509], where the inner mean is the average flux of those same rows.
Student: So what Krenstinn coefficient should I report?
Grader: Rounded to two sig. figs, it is 0.062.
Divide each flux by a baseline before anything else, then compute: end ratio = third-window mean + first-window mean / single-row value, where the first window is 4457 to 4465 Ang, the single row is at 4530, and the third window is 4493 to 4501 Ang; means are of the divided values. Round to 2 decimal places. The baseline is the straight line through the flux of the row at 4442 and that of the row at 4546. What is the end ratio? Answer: 1.98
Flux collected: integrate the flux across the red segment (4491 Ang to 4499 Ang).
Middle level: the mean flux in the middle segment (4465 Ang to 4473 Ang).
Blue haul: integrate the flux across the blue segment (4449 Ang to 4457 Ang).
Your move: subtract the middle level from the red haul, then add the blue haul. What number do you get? 64.7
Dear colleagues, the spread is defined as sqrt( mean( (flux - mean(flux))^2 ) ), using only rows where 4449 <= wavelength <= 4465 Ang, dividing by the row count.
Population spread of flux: 0.187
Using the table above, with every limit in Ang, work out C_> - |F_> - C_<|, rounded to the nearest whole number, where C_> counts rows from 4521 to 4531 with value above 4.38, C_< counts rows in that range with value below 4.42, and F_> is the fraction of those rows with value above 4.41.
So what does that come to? -3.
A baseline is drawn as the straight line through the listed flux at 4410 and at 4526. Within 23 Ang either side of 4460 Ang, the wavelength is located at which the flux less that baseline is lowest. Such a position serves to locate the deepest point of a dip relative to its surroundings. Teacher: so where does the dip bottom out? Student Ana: 4454 Ang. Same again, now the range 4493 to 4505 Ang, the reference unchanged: 4502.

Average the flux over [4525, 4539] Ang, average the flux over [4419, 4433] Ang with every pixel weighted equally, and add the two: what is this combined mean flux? 8.67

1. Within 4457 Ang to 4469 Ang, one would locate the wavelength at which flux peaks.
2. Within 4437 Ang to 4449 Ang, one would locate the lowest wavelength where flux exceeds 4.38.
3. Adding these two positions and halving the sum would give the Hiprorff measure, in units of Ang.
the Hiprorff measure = 4454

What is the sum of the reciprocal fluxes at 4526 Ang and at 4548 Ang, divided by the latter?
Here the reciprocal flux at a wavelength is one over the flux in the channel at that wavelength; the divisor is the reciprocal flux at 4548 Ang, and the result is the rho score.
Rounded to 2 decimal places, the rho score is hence 1.97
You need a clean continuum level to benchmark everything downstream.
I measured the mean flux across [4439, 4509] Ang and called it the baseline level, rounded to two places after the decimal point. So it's 4.34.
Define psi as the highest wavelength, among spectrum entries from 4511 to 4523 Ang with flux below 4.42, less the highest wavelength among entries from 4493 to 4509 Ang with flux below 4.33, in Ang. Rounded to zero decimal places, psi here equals 18 Ang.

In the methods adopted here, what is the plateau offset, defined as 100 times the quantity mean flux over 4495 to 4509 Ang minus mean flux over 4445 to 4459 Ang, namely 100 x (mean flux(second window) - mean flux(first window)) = 9.4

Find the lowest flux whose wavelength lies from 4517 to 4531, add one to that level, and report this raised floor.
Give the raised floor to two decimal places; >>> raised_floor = 5.04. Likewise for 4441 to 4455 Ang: 4.99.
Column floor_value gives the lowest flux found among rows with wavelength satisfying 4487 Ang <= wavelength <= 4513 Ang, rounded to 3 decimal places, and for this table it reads 4.208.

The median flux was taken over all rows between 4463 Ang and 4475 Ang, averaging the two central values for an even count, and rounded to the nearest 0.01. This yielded 4.33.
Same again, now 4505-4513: 4.42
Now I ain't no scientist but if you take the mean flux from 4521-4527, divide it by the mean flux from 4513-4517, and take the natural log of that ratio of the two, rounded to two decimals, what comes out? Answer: 0.00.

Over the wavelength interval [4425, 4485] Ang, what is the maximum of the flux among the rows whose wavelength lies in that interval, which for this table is 4.614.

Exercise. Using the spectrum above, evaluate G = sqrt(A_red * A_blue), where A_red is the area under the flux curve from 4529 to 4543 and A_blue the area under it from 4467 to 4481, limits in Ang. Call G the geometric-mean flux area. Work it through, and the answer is 61.1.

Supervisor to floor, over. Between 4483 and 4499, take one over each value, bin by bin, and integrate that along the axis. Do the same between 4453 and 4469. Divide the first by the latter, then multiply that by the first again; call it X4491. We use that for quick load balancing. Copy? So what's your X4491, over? 3.59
